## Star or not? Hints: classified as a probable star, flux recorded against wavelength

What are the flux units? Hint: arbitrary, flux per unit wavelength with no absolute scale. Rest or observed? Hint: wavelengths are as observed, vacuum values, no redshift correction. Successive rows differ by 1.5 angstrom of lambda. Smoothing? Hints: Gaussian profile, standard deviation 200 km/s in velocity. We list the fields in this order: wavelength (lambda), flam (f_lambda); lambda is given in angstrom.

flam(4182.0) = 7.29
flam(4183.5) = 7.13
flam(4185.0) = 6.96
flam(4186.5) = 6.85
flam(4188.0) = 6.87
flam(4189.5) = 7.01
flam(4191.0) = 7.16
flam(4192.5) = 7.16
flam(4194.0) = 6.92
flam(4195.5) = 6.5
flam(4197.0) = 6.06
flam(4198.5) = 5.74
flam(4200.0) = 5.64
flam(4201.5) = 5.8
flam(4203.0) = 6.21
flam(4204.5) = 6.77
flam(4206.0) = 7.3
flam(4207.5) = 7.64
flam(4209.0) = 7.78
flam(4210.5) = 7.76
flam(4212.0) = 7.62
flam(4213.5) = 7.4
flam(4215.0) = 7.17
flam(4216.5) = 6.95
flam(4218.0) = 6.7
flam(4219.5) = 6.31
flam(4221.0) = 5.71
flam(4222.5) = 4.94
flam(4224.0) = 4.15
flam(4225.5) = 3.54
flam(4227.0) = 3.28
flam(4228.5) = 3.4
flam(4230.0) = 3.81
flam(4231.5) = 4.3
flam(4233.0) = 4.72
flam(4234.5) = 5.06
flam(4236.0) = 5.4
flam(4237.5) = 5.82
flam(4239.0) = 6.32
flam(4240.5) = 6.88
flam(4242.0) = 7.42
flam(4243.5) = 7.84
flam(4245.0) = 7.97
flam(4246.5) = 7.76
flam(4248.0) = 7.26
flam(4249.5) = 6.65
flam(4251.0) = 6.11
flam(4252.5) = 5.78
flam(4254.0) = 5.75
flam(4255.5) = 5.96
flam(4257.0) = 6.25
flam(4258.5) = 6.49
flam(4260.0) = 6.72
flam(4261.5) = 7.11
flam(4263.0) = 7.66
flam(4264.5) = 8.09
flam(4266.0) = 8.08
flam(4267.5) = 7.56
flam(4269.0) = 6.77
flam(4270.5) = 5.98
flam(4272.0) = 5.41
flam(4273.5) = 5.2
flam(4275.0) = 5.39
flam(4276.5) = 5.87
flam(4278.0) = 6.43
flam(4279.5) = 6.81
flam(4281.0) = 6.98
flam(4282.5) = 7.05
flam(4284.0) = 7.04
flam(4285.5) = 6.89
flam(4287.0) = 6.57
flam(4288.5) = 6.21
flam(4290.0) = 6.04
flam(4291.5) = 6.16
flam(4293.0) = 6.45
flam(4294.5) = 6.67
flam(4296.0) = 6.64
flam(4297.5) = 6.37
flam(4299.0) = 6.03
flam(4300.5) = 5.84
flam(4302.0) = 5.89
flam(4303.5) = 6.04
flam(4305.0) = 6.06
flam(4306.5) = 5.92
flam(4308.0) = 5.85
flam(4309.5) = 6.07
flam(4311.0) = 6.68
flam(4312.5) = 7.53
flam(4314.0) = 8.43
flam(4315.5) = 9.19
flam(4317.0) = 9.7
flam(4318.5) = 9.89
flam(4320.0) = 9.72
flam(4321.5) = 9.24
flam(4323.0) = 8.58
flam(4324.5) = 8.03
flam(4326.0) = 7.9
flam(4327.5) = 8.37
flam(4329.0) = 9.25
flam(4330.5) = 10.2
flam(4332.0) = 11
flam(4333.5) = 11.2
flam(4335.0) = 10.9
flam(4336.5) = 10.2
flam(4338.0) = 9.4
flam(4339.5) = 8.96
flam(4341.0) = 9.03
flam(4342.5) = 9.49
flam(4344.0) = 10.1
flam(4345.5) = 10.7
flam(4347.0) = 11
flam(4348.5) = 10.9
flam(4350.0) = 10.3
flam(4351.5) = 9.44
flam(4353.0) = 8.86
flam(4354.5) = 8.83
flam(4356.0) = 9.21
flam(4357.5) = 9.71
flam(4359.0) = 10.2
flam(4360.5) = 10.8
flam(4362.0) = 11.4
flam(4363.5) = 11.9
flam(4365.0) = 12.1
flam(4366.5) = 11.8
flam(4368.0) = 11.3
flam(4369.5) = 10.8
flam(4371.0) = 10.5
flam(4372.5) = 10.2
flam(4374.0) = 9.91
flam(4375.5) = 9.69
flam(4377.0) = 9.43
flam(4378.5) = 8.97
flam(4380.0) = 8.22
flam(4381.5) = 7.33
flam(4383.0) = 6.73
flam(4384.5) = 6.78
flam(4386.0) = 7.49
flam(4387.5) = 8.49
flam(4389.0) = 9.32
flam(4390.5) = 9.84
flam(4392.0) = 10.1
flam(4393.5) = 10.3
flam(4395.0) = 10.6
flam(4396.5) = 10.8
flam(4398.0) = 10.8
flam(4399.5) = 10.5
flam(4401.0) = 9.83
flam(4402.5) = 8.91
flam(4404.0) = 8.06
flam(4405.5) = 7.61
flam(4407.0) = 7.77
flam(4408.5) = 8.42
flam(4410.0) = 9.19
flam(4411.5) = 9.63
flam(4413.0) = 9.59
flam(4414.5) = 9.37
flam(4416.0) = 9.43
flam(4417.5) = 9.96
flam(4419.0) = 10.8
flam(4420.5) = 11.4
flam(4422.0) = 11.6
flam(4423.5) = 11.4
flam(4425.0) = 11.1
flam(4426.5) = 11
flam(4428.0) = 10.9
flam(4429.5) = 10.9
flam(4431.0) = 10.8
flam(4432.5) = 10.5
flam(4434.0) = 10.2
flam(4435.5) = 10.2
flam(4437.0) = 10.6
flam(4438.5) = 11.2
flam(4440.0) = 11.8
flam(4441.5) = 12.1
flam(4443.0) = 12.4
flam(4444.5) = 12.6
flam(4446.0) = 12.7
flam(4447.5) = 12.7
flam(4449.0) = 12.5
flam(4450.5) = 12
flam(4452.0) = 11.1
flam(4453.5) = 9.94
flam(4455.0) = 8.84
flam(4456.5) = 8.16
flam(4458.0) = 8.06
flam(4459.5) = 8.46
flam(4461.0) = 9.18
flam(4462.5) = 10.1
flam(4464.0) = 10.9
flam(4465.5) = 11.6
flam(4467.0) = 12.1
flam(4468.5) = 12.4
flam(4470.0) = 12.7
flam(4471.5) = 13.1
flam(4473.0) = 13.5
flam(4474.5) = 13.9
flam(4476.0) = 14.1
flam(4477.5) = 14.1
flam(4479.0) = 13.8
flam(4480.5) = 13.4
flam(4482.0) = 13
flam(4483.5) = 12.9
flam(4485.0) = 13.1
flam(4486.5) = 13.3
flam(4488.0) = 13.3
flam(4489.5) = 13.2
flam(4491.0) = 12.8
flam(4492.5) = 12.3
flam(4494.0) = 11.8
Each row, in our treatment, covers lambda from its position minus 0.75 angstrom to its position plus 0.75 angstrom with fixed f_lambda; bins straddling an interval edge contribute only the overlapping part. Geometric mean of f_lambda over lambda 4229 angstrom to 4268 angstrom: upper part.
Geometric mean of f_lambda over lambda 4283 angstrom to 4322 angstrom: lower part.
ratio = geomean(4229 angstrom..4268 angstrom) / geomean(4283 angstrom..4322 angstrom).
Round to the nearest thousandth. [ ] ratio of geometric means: 0.920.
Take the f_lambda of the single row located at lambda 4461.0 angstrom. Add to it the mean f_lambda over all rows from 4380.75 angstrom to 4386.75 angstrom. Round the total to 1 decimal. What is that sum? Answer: 16.3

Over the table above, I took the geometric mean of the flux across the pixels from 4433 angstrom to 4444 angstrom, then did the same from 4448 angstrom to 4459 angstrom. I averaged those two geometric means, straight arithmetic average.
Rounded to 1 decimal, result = 10.6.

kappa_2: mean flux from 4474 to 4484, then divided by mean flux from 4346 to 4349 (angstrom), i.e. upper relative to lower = 1.24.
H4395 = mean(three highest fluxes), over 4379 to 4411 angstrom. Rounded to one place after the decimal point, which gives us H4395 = 10.7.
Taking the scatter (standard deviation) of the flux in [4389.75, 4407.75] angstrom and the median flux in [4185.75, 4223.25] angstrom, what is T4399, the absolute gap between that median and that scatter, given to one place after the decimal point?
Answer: 5.7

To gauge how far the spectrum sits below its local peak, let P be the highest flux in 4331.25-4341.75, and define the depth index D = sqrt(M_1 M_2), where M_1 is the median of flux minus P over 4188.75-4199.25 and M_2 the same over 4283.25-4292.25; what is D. 4.5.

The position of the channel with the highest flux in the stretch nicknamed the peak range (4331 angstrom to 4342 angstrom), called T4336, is 4333.5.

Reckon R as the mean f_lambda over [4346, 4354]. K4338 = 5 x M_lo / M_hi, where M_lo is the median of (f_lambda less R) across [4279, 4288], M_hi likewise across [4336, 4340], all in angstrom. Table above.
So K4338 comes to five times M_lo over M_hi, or 23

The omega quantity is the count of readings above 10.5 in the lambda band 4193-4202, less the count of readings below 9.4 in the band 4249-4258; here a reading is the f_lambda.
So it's -6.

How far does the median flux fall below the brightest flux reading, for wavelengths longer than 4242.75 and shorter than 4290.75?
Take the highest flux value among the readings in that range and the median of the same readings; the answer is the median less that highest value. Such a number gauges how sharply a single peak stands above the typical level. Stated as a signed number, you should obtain -1.4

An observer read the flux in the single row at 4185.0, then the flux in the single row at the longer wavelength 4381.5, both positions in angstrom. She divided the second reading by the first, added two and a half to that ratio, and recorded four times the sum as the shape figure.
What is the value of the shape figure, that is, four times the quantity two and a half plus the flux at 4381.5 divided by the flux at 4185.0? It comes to 14.2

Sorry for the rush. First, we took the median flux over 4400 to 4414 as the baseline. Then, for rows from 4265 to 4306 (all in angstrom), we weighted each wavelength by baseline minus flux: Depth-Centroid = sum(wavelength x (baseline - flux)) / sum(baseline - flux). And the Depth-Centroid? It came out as 4286.3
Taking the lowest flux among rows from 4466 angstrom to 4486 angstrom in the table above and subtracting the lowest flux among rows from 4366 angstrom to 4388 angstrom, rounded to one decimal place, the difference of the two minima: 5.4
